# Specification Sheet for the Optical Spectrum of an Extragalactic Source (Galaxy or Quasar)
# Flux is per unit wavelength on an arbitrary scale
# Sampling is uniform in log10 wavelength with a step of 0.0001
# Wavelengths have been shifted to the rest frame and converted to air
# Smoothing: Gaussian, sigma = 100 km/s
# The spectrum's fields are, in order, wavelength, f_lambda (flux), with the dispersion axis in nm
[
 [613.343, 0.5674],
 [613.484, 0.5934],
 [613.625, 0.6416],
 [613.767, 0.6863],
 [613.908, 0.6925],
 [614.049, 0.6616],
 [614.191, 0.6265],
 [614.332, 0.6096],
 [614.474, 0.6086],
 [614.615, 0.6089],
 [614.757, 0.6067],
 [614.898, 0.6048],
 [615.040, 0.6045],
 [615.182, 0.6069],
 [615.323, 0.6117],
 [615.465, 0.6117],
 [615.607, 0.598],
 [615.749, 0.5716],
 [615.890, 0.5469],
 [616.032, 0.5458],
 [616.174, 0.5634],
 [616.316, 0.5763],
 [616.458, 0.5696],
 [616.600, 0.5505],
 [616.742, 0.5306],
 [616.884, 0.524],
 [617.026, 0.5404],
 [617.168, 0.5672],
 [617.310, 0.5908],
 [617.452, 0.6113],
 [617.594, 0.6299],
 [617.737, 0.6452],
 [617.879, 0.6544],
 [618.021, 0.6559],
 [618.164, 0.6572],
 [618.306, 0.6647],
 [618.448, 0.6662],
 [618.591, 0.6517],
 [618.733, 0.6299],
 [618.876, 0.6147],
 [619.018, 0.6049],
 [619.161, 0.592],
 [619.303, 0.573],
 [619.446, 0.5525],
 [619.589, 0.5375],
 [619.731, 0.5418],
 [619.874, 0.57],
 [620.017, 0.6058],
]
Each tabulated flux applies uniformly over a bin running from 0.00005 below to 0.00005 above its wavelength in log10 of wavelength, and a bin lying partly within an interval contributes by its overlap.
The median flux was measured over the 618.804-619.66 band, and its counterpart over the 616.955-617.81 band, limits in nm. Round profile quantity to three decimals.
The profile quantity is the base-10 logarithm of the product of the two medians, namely -0.456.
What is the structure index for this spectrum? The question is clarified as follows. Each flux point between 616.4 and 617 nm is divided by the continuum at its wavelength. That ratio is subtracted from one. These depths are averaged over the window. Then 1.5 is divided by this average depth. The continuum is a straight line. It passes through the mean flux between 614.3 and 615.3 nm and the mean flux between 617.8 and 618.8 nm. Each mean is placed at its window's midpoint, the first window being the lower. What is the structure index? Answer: 11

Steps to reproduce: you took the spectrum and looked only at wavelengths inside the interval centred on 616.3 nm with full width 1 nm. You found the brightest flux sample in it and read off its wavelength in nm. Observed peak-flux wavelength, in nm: 616.316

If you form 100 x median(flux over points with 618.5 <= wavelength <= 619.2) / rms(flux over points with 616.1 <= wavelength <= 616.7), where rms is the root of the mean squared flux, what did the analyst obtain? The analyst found 109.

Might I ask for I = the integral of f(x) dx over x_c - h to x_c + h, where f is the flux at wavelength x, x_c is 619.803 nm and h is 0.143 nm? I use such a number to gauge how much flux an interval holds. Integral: 0.159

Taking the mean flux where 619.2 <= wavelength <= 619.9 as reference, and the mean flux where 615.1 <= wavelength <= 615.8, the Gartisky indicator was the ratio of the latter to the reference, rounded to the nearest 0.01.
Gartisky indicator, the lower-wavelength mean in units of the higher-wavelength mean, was 1.08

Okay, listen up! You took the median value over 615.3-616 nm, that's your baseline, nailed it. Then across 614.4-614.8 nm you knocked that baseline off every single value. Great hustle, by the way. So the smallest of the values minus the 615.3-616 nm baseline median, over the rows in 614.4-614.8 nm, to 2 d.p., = 0.01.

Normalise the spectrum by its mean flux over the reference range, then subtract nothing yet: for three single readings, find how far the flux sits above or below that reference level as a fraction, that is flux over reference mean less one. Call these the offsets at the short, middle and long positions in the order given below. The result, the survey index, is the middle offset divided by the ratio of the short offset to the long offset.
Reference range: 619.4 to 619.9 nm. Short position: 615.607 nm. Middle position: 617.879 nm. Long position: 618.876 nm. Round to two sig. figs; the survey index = 0.26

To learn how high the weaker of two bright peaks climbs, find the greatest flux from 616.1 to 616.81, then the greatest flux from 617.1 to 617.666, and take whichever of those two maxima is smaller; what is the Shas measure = 0.576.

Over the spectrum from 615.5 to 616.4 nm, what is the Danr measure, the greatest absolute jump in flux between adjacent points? 0.026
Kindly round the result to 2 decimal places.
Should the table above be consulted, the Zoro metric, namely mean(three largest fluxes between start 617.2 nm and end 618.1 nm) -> 0.65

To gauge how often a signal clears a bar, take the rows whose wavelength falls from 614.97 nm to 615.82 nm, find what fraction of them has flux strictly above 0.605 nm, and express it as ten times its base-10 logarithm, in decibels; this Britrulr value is -3.0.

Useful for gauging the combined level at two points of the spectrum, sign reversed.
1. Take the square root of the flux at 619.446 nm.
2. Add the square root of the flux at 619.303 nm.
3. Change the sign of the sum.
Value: -1.50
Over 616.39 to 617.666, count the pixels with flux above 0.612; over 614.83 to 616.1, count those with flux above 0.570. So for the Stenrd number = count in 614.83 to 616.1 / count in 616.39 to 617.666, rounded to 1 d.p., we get 7.0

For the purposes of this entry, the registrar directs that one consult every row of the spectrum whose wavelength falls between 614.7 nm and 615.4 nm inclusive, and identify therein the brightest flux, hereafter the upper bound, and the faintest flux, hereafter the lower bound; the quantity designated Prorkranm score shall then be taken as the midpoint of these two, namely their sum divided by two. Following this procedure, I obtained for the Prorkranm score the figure 0.608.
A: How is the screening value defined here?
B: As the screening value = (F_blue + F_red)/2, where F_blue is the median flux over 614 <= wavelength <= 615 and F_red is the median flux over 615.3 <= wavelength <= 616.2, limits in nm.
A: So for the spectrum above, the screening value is 0.590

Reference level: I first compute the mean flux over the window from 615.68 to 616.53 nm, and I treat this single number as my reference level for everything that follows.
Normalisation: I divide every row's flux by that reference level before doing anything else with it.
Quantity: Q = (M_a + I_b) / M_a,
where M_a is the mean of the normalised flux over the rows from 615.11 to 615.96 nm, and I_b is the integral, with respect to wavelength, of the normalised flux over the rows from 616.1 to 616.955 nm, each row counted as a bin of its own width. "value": 1.80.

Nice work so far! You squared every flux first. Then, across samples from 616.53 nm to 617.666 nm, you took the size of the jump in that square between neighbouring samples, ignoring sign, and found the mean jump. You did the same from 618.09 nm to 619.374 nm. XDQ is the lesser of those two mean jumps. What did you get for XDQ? 0.016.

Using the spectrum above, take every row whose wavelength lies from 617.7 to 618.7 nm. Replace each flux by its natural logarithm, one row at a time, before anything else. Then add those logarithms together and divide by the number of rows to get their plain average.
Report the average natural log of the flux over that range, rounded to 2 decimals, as -0.42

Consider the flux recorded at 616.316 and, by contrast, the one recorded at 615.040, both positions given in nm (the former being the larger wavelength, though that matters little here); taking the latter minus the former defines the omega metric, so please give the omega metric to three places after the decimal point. 0.028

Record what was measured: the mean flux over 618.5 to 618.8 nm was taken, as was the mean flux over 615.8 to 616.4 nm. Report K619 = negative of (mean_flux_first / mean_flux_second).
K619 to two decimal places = -1.15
